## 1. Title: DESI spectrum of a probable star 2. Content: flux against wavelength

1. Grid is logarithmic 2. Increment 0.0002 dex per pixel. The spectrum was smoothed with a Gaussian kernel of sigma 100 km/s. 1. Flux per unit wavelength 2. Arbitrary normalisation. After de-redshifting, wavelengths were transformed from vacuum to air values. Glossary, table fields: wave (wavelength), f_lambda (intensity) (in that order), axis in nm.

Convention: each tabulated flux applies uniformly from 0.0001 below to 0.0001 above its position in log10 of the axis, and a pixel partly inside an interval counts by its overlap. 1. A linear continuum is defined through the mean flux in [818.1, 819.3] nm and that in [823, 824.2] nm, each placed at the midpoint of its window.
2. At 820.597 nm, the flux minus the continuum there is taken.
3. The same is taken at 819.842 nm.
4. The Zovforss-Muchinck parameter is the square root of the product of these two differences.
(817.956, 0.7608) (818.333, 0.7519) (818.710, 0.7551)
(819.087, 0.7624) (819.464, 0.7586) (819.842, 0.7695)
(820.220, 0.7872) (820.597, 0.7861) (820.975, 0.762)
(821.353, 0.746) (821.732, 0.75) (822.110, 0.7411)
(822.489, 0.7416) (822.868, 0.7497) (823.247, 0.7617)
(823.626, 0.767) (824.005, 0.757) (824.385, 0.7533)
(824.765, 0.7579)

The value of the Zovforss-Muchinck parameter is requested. 0.018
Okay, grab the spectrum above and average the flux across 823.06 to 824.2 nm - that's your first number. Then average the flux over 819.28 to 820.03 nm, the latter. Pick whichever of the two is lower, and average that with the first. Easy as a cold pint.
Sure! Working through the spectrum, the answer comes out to 0.762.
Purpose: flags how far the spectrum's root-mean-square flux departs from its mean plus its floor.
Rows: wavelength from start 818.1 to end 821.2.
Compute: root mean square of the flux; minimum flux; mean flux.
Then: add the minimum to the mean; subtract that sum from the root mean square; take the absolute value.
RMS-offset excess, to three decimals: 0.752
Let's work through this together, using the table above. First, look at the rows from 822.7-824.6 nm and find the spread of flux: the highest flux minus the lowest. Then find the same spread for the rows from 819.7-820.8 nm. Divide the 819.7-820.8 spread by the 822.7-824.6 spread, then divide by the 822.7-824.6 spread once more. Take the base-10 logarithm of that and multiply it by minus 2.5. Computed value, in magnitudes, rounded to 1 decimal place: -4.4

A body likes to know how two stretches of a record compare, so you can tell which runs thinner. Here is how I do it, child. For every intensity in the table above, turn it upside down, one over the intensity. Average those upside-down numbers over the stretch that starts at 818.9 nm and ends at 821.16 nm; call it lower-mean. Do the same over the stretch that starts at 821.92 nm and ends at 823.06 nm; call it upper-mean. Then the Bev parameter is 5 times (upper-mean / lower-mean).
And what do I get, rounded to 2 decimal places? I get 5.18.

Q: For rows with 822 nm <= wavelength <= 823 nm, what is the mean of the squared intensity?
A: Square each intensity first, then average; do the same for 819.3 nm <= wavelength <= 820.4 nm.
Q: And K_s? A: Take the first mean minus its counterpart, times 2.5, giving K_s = -0.11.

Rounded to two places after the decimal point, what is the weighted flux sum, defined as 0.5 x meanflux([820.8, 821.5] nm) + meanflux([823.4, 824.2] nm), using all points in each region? 1.14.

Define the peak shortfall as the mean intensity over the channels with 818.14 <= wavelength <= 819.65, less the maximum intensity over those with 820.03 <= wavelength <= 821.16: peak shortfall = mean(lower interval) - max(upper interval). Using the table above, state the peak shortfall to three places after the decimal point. -0.030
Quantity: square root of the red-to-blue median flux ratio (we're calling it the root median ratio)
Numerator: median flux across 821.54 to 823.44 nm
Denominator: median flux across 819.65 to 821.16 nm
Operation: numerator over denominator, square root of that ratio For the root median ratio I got 0.982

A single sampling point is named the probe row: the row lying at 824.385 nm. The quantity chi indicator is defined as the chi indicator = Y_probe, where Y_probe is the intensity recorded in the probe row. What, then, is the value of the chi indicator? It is 0.7533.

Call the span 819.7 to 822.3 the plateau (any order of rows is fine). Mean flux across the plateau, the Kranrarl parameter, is 0.763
